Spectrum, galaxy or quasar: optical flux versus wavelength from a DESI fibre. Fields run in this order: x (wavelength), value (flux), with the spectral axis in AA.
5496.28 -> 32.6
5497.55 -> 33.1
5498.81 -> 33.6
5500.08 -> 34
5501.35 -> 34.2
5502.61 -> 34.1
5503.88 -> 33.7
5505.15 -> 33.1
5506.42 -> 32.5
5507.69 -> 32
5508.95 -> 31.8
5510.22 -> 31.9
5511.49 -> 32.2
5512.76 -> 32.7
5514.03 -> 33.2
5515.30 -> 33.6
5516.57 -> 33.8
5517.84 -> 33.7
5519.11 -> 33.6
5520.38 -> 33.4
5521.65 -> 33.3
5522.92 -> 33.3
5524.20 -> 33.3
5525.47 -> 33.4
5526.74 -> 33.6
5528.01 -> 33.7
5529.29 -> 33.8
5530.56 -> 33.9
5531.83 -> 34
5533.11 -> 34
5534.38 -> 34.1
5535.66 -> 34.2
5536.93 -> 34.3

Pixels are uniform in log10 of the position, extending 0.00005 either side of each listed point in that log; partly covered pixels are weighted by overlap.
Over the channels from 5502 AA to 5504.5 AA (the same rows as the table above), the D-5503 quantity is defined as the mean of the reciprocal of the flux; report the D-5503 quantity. 0.0295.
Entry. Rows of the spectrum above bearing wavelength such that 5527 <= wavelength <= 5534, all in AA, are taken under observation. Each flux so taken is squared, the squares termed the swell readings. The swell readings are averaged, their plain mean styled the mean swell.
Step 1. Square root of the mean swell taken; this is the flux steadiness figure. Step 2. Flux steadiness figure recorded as 33.9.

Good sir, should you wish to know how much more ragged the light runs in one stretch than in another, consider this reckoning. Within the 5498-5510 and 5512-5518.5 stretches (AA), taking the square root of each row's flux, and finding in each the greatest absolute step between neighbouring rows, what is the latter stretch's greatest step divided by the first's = 0.83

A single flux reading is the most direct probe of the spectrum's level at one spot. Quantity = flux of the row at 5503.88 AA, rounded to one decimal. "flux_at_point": 33.7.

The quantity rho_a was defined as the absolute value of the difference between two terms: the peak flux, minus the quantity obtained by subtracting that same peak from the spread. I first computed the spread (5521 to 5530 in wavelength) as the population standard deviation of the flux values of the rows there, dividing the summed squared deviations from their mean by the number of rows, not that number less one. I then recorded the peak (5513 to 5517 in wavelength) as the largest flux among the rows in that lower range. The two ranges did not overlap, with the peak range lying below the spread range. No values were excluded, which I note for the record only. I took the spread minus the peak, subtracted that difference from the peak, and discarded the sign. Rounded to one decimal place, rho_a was 67.4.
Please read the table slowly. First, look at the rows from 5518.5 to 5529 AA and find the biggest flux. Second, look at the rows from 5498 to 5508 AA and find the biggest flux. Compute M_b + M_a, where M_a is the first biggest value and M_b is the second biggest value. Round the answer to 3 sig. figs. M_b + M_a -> 67.9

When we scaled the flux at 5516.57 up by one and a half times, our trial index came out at 50.7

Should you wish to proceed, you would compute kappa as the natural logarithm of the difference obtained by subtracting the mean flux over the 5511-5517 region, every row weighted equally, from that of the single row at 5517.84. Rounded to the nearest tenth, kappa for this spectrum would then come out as -0.5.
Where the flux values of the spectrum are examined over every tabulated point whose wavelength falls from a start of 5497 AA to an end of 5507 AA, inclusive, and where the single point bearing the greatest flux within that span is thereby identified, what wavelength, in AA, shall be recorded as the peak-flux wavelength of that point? 5501.35 AA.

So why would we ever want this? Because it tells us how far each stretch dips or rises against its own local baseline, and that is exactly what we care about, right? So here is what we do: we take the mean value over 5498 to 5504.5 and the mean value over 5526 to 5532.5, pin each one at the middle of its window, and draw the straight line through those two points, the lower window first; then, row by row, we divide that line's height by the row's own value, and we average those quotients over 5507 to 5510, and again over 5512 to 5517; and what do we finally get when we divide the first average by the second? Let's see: 1.045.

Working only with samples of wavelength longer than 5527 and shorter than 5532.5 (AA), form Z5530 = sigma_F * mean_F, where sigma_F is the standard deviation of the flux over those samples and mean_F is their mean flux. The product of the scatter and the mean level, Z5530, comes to 4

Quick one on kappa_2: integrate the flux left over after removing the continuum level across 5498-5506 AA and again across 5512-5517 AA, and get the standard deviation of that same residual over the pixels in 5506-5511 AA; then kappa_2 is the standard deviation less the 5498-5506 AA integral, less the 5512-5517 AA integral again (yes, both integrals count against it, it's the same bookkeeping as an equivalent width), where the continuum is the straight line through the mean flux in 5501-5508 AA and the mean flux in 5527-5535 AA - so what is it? -3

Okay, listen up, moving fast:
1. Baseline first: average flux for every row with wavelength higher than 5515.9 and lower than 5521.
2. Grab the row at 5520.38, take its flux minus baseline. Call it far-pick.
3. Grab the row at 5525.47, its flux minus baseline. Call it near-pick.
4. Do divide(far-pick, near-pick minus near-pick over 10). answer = 1.1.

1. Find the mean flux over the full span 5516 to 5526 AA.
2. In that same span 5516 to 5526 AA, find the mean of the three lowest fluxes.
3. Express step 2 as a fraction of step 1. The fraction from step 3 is 0.995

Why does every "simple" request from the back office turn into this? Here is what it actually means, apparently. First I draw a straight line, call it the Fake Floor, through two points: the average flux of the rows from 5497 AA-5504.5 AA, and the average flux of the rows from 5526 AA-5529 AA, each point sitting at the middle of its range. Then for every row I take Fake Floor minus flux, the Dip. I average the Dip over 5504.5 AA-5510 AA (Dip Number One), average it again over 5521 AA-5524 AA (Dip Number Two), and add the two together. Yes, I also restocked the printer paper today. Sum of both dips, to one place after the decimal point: 1.8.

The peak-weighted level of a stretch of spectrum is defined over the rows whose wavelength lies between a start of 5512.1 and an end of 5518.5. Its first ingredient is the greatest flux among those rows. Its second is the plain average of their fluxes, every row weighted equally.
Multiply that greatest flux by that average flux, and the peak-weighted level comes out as 1129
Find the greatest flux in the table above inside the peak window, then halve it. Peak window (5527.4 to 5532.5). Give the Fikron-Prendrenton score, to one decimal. 17.0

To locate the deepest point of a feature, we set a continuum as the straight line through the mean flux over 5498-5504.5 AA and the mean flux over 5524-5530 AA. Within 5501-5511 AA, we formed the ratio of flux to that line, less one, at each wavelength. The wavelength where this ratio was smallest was 5508.95 AA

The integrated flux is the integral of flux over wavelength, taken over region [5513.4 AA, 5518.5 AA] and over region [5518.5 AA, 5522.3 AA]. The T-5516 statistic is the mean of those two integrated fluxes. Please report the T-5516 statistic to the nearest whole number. 149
